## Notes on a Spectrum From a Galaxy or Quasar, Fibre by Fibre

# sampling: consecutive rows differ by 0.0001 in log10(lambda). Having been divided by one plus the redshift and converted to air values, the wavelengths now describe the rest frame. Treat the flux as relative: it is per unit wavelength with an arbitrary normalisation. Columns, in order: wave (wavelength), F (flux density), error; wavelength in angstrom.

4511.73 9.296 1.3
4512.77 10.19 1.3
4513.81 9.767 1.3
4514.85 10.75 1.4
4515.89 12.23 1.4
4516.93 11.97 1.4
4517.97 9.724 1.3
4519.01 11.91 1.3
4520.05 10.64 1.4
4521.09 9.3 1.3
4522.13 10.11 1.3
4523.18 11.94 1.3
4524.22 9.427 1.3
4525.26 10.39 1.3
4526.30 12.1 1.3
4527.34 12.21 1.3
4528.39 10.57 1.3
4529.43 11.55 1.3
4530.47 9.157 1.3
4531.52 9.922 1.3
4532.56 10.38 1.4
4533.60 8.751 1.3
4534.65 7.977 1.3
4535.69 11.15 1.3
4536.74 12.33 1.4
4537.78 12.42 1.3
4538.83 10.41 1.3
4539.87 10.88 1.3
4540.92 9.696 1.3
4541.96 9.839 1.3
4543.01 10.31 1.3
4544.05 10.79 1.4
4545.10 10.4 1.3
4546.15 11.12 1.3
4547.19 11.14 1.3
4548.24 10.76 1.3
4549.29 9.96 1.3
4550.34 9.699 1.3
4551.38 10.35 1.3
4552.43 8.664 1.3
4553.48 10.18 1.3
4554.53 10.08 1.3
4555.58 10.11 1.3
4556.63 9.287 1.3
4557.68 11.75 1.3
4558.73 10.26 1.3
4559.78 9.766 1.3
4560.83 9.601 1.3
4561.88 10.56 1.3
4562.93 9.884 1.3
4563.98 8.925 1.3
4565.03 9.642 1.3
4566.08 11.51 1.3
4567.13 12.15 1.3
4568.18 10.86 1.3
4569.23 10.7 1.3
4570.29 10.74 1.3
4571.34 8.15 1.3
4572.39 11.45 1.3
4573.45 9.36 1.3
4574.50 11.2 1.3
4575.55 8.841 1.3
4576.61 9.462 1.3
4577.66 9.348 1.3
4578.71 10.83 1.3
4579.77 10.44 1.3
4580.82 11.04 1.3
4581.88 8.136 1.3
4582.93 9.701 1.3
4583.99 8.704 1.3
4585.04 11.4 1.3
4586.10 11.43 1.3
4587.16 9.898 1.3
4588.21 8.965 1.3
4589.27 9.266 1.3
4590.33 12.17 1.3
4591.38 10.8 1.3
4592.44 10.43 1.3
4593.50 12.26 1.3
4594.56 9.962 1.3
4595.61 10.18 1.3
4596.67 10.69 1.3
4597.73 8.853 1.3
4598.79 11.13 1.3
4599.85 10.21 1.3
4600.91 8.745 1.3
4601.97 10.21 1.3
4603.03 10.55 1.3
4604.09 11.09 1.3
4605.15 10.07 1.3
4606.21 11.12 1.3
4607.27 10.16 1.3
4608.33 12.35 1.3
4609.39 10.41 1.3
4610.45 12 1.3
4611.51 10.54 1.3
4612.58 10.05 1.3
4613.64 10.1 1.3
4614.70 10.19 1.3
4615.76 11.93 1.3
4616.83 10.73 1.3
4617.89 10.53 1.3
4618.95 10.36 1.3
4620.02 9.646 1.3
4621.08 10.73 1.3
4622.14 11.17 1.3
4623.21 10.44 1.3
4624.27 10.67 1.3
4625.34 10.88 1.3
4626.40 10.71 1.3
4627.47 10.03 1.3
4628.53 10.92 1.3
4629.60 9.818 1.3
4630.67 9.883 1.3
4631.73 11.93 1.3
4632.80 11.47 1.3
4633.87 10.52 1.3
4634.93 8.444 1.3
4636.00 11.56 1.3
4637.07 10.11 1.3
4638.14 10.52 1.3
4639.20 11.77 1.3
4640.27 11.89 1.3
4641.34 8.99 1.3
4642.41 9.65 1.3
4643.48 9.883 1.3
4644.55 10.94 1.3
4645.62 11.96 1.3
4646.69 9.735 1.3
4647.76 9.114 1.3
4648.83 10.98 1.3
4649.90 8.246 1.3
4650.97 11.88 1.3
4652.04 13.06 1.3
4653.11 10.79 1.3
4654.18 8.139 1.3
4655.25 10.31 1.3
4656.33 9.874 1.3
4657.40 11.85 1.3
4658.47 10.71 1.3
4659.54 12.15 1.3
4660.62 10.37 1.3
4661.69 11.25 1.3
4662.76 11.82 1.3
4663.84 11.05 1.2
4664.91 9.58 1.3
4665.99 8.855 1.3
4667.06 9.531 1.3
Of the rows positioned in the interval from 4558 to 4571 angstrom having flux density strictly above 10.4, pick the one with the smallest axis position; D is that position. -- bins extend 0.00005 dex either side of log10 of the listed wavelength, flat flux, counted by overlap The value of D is 4561.88 angstrom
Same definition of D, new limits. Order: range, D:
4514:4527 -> 4514.85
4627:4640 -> 4628.53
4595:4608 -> 4596.67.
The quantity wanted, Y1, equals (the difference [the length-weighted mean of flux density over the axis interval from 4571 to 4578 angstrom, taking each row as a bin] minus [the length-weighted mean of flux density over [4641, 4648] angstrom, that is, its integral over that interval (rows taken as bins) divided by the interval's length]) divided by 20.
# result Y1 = -0.018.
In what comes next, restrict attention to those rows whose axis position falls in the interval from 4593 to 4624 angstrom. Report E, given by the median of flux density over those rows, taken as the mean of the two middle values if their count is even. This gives 10.4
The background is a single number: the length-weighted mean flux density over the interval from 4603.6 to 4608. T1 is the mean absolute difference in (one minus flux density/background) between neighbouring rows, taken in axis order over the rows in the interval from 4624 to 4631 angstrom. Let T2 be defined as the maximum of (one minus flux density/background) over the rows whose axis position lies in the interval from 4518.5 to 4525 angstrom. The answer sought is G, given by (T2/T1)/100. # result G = 0.027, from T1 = 0.05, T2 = 0.13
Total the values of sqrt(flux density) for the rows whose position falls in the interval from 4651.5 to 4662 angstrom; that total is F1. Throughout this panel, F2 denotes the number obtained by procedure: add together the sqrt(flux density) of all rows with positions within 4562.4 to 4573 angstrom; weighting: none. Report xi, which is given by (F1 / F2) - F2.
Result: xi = -31.2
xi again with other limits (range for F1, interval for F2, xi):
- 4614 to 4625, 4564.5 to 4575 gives -31.5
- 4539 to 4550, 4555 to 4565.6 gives -30.5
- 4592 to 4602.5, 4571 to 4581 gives -30.6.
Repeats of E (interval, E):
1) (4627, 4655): 10.5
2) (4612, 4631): 10.5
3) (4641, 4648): 9.7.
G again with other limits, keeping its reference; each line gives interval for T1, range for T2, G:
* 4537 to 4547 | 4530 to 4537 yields 0.037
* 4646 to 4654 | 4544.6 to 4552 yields 0.005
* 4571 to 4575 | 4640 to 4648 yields 0.007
